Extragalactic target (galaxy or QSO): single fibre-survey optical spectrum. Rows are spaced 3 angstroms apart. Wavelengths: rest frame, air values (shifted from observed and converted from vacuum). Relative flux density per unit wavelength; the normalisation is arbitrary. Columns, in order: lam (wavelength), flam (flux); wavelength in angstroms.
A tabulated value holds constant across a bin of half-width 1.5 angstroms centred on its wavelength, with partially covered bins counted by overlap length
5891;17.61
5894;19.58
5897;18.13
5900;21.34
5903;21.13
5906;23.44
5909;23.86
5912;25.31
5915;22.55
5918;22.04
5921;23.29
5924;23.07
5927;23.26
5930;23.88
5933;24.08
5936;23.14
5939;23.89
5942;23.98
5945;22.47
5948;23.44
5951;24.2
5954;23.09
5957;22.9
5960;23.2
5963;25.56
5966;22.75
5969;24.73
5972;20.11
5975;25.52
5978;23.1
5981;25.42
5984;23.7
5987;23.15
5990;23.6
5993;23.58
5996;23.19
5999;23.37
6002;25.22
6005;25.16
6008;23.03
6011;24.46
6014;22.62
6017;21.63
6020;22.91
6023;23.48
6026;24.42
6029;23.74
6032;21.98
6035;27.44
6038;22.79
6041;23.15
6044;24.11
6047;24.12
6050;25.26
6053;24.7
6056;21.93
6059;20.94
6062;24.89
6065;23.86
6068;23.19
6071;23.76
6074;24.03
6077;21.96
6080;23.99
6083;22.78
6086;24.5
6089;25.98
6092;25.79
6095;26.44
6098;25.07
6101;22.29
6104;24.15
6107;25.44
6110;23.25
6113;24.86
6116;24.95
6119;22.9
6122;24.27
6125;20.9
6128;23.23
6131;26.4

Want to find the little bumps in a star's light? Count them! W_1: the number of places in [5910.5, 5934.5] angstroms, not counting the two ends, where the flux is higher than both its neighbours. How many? 1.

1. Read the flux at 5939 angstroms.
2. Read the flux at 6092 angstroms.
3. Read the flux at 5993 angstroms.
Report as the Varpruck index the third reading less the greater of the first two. -2.2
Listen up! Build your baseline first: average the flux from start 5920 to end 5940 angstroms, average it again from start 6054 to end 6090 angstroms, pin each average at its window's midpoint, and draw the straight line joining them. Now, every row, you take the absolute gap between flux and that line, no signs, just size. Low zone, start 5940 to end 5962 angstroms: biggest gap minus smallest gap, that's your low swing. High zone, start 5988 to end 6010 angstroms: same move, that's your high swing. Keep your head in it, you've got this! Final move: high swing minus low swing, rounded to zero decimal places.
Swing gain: 1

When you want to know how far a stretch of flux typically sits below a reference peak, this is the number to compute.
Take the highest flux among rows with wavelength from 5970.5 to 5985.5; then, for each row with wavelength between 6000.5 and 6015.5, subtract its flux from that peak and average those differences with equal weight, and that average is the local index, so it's 1.4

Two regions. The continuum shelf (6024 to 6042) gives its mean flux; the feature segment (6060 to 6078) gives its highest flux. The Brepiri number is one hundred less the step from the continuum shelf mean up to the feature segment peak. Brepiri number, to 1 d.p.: 99.0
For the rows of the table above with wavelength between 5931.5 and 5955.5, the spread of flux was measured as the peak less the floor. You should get 1.7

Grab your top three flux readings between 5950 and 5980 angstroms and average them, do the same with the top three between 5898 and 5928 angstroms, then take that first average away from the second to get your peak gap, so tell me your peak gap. -1.1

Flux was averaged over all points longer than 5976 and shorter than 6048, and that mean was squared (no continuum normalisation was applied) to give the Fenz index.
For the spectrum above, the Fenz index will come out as 563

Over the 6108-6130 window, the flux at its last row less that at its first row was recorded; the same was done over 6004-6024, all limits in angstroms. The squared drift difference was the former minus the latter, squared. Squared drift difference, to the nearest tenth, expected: 2.8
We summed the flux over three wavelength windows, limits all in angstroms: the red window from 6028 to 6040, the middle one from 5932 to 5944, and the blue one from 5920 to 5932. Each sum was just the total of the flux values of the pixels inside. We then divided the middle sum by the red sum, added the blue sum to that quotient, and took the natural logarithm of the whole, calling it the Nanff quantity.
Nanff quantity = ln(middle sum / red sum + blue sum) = 4.55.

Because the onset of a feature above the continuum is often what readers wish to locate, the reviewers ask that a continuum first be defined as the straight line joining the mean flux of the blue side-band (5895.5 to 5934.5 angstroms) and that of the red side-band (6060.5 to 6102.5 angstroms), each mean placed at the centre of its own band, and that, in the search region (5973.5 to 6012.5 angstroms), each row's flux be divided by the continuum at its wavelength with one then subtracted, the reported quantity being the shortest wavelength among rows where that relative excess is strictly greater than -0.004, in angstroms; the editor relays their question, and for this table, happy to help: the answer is 5975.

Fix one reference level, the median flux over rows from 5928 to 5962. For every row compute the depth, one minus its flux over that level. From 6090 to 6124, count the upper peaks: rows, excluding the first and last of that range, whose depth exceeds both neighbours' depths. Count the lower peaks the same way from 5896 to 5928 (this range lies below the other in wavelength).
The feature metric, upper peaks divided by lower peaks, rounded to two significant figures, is 1.0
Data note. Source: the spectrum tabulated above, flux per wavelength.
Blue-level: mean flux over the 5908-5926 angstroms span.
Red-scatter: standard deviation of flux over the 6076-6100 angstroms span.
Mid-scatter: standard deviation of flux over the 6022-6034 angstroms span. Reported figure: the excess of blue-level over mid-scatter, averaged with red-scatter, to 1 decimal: 12.0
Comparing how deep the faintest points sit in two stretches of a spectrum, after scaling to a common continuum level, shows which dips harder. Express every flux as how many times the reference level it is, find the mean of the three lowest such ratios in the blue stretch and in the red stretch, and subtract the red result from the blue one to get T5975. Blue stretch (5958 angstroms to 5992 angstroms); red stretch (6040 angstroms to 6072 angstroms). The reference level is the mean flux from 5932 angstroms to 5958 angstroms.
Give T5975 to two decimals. 0.00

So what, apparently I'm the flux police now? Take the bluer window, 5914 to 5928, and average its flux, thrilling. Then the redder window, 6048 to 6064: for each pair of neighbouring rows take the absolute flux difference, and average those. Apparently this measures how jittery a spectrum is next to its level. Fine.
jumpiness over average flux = 0.091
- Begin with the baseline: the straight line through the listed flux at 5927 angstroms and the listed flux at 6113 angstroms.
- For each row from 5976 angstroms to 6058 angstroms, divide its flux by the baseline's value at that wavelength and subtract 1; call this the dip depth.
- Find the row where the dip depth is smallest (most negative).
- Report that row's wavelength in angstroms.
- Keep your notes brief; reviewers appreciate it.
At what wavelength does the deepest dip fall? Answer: 6056 angstroms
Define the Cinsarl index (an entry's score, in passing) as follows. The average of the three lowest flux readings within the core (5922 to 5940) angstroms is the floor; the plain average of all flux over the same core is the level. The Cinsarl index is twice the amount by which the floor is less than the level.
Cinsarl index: 0.8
